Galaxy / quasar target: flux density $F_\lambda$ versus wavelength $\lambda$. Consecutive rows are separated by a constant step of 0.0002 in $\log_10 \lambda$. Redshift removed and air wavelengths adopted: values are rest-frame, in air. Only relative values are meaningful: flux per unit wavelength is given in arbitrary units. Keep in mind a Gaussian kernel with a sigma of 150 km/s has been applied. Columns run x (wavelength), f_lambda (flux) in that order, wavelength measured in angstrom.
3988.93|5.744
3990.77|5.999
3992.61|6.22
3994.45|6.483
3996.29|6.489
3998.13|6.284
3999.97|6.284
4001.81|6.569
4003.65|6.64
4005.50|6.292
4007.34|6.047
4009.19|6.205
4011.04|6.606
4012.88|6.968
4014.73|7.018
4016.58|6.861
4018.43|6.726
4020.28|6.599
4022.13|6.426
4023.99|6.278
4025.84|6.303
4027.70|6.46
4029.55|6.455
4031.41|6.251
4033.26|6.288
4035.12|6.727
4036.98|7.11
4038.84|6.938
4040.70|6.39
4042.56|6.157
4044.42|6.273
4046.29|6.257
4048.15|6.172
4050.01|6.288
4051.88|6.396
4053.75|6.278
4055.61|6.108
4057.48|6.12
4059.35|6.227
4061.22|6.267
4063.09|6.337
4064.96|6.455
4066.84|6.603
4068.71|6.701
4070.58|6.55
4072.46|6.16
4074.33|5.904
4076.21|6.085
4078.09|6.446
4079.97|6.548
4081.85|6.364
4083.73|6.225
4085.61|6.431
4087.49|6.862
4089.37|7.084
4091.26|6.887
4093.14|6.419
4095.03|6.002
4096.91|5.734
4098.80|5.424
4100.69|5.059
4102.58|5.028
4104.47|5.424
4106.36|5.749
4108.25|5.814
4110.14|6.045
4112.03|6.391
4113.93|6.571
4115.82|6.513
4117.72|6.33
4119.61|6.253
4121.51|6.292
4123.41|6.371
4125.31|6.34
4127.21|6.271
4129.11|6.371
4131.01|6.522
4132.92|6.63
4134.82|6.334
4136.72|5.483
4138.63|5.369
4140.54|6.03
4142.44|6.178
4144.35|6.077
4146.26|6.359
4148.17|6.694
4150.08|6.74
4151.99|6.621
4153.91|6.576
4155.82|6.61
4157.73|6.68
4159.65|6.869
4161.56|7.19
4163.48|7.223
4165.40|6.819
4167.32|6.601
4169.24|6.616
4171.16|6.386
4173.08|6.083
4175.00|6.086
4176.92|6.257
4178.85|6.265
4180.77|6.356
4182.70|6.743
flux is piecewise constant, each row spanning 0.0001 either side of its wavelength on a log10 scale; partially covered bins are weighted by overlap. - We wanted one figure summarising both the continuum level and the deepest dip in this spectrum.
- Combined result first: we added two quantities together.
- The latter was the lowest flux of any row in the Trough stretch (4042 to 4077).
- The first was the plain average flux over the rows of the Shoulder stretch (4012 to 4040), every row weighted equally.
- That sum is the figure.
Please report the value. 12.5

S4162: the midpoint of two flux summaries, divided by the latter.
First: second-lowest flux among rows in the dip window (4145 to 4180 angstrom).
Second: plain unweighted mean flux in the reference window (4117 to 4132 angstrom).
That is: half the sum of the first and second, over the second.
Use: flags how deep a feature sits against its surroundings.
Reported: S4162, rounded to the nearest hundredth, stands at 0.98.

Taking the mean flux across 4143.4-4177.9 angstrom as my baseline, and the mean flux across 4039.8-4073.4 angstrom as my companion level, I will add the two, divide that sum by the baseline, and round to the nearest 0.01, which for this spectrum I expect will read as 1.96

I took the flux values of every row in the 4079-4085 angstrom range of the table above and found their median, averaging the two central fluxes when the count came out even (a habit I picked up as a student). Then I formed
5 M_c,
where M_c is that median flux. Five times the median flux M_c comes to 31.8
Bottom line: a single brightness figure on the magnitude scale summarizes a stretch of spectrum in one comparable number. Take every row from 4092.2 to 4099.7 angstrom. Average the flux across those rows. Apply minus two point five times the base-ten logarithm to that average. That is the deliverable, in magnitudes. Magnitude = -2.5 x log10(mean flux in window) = -1.93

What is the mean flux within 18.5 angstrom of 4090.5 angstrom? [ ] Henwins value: 6.08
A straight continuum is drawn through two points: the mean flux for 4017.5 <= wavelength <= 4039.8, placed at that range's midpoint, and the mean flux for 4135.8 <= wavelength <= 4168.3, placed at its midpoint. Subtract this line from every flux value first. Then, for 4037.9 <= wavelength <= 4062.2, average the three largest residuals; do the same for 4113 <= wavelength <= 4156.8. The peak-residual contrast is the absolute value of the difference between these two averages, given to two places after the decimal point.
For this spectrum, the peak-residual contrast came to 0.17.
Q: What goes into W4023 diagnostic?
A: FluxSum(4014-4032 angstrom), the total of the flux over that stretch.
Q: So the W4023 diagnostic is 65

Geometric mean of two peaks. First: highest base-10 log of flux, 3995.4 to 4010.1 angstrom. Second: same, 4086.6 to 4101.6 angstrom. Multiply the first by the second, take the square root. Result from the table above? 0.836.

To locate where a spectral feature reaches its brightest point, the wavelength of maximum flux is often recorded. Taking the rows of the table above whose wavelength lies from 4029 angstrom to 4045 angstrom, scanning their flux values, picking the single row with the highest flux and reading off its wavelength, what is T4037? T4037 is 4036.98 angstrom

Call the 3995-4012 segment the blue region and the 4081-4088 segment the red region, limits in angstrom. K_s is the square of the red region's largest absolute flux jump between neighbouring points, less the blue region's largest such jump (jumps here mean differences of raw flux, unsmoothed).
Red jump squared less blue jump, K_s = -0.22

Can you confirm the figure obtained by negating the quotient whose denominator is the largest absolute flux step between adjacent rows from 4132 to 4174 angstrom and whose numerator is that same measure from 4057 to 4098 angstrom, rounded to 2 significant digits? -0.55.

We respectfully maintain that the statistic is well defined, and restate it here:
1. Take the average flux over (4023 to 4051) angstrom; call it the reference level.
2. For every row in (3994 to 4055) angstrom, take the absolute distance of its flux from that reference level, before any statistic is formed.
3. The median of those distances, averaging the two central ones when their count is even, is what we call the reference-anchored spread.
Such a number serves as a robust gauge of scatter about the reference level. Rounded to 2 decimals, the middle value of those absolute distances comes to 0.15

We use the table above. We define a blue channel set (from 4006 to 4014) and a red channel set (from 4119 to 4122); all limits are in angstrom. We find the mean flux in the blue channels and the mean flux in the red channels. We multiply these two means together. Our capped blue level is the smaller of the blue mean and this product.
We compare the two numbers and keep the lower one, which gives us 6.5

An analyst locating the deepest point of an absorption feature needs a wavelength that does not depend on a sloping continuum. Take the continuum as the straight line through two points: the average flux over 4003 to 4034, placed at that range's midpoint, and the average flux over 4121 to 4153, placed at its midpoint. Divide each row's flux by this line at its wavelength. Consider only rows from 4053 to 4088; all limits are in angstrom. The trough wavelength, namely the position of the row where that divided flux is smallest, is 4074.33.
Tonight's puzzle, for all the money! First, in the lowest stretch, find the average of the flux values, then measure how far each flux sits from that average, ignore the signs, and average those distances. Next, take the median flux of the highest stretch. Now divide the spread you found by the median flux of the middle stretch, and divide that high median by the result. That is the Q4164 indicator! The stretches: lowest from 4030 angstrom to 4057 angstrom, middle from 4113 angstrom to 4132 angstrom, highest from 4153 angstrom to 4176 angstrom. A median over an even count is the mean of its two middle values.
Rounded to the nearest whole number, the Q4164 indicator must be 188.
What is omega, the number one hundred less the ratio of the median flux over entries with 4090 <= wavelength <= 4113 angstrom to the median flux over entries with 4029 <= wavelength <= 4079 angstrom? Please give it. 99.1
